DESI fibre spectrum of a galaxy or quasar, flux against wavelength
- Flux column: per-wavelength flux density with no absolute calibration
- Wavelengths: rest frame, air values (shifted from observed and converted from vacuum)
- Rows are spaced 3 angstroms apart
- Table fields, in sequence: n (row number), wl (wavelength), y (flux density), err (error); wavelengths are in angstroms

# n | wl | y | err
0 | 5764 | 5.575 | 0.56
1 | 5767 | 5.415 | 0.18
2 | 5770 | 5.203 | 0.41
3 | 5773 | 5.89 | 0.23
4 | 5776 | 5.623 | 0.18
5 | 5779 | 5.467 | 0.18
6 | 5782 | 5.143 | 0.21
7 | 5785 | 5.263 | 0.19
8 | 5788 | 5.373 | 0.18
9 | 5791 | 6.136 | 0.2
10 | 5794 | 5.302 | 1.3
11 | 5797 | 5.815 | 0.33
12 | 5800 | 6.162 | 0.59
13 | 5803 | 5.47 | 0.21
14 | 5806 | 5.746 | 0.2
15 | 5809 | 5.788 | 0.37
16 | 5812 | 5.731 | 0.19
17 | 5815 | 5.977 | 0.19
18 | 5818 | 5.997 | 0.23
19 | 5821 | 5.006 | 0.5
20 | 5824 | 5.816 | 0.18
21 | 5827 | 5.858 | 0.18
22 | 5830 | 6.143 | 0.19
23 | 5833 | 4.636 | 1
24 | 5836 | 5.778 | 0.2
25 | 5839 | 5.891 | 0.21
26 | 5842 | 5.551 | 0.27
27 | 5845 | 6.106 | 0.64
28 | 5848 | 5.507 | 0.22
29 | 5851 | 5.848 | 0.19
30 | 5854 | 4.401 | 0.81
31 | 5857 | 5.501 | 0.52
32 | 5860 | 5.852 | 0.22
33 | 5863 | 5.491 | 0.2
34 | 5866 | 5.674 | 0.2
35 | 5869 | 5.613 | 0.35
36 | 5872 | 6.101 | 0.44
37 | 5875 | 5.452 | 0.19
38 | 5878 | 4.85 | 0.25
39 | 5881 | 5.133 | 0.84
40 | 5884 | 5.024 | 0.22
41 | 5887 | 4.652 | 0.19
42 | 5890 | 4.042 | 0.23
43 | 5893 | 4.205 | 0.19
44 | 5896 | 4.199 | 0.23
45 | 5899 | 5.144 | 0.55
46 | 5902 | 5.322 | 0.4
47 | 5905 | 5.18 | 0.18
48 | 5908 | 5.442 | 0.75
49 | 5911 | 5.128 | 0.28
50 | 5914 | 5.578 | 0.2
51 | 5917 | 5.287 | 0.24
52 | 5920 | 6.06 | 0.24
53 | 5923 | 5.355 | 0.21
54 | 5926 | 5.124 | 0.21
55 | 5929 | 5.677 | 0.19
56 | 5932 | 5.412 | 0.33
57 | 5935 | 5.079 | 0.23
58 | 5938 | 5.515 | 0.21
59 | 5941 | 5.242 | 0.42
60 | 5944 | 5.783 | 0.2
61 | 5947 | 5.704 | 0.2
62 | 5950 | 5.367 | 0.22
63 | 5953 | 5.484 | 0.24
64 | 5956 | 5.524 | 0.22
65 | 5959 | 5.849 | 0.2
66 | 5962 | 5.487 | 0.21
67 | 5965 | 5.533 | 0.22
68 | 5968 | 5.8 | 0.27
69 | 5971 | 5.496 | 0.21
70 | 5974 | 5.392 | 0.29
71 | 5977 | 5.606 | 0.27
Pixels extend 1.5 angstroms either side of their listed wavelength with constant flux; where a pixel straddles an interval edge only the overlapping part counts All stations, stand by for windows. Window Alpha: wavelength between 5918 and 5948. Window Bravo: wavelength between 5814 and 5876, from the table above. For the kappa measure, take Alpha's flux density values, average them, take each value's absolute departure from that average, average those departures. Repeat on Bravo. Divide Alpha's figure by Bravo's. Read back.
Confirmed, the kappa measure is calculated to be 0.8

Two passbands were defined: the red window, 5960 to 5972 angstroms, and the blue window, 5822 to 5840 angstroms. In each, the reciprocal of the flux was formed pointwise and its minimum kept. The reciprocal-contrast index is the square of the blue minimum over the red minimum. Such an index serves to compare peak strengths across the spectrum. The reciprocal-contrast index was 0.89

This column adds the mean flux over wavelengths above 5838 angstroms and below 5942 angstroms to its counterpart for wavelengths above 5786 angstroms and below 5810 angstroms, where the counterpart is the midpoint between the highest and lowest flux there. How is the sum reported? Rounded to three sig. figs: 11.0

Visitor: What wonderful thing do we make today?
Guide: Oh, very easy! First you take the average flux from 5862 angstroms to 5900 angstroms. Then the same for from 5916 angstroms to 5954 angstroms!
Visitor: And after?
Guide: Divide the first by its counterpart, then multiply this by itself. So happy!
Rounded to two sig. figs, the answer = 0.85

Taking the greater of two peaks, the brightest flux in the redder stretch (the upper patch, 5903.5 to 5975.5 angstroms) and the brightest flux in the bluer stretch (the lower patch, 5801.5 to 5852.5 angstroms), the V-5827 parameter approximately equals 6.14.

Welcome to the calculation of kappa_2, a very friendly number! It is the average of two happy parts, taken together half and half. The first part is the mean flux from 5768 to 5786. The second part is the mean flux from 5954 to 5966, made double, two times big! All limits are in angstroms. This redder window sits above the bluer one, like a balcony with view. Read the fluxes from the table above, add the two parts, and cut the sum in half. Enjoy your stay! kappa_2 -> 8.31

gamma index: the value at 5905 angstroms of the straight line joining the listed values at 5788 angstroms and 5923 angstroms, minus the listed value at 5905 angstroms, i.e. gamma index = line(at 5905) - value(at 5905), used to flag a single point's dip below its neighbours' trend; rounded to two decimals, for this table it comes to 0.18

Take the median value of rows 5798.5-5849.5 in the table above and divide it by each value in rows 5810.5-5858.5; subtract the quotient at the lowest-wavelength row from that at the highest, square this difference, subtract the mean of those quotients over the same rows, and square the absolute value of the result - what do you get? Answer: 1.08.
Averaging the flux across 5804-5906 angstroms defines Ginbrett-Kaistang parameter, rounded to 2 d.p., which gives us 5.39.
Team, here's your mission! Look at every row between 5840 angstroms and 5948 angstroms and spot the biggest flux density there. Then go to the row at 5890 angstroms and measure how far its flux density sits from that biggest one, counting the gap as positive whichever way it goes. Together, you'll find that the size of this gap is 2.06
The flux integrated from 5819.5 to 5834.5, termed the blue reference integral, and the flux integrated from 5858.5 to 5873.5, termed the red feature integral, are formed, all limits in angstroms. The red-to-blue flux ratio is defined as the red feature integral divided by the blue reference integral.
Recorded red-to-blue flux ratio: 1.05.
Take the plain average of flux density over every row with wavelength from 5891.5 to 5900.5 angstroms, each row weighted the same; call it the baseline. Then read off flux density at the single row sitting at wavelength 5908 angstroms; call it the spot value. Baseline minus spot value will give -0.93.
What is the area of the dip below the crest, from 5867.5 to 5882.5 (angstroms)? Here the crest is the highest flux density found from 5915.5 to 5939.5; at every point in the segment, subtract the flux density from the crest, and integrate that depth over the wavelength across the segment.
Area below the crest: 9.5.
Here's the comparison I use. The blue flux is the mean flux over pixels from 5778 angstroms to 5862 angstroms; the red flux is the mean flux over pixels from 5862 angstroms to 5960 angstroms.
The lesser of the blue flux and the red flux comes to 5.29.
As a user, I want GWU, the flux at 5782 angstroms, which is 5.143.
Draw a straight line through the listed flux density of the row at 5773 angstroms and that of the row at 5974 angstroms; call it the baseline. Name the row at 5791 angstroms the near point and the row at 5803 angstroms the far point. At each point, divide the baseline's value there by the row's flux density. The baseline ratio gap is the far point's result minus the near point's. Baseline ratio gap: 0.11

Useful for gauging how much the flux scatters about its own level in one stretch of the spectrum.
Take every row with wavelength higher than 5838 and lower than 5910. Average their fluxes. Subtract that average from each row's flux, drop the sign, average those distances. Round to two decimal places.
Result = 0.48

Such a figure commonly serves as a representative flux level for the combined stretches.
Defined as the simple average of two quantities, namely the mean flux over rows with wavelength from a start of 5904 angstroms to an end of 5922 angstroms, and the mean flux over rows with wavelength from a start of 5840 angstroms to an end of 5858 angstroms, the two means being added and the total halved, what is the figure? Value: 5.47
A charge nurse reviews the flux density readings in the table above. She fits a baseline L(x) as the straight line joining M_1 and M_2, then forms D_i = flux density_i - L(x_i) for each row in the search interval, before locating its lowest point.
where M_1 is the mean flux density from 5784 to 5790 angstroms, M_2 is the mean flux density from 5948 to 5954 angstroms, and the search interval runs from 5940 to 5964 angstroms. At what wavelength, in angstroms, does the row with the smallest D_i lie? 5941 angstroms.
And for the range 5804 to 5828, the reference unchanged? 5821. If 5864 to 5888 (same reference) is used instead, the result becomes 5887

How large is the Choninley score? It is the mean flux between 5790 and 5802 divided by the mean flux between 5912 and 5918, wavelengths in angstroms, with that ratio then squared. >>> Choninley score 1.16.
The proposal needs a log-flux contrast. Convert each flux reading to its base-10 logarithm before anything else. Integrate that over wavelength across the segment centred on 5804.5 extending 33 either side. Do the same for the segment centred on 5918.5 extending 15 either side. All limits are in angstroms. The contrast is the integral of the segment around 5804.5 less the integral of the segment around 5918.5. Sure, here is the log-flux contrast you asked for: 28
